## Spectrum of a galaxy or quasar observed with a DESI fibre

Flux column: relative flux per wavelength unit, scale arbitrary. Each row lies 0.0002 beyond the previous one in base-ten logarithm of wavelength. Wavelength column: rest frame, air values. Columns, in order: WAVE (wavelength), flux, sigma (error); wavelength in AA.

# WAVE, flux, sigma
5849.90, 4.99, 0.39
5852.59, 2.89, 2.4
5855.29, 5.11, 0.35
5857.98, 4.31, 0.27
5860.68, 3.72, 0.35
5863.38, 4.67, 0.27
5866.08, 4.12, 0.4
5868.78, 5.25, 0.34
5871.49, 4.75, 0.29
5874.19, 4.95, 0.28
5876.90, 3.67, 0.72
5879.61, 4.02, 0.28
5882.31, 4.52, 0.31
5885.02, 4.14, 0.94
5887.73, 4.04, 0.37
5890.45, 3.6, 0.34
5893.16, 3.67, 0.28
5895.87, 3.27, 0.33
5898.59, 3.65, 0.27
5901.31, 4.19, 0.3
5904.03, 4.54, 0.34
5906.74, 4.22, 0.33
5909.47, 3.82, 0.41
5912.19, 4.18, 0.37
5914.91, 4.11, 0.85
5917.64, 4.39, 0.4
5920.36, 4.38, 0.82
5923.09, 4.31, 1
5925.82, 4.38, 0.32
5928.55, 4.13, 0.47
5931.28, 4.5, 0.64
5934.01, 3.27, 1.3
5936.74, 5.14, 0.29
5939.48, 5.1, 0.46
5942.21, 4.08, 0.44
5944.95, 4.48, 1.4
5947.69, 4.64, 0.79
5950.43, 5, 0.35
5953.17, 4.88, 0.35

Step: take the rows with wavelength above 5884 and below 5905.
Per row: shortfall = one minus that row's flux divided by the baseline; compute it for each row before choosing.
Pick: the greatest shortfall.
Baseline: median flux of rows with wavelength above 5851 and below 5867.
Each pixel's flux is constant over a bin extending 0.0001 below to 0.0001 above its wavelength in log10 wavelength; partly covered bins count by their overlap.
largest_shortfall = 0.22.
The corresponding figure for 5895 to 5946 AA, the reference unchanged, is 0.22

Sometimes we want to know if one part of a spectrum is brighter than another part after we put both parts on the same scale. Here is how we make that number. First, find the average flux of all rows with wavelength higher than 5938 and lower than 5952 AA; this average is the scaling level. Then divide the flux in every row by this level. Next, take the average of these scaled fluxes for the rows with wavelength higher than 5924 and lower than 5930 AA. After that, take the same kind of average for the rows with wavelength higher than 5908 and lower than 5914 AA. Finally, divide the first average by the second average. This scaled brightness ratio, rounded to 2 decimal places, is 1.06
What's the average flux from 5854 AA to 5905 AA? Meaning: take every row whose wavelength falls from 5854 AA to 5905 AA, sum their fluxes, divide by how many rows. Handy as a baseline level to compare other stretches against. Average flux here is 4.2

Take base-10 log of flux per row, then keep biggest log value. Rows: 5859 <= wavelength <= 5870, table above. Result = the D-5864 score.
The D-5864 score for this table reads 0.720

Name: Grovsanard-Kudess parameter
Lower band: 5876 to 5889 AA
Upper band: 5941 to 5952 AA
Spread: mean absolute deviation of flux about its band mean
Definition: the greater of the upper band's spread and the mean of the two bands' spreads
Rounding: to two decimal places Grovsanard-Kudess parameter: 0.27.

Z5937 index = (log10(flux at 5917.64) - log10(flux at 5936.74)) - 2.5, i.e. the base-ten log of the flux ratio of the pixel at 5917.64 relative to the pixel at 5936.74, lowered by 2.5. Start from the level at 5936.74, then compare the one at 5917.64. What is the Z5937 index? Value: -2.57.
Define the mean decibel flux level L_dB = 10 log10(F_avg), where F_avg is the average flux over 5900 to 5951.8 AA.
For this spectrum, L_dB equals 6.40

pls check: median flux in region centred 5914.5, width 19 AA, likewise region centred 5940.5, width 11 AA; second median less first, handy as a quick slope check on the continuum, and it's 0.6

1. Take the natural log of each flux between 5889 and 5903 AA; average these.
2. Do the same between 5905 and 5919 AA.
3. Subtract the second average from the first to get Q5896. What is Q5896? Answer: -0.12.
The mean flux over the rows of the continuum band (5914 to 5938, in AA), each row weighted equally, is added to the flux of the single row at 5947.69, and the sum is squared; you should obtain 80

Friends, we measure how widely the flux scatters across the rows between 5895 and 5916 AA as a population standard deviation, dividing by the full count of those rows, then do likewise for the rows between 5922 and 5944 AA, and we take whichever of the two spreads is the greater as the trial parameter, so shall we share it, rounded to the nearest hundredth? 0.56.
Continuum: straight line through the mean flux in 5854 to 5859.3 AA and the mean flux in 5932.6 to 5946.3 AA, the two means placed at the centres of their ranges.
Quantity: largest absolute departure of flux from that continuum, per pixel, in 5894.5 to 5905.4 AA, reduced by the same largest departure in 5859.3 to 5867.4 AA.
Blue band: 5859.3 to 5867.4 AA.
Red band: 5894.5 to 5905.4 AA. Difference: 0.32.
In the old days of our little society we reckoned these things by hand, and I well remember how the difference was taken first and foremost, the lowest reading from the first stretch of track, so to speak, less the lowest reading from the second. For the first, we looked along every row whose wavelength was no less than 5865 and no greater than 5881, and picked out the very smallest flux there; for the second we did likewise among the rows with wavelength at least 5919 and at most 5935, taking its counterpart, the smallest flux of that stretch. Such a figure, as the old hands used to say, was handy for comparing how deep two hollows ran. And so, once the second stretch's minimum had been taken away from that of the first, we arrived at 0.40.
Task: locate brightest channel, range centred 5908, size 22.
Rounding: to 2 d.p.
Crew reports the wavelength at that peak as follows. 5904.03 AA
